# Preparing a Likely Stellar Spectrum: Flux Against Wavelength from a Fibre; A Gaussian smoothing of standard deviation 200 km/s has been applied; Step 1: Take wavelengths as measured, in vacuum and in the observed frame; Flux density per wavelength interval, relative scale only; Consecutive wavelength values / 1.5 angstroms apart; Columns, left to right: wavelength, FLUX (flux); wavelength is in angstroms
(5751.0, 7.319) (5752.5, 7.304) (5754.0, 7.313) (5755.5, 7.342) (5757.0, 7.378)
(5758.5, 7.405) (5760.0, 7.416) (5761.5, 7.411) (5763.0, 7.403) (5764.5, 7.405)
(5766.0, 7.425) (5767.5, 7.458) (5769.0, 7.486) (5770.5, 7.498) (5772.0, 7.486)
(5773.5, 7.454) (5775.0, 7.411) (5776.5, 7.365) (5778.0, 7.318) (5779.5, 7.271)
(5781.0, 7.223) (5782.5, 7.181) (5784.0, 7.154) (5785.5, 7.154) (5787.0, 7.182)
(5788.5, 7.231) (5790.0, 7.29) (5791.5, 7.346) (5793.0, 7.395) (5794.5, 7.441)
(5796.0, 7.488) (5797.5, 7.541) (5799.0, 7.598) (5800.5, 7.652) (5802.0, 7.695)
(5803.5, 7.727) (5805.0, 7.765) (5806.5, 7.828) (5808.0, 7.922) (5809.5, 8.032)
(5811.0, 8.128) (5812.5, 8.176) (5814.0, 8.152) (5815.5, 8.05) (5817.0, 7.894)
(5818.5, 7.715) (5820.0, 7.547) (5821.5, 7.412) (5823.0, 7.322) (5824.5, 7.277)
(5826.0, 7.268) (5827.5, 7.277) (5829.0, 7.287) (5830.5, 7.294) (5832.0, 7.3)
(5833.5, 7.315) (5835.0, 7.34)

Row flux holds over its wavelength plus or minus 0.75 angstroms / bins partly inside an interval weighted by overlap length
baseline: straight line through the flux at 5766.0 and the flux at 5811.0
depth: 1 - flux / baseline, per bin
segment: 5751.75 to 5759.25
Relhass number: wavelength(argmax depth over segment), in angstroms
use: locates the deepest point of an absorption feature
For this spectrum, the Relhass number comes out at 5754.0 angstroms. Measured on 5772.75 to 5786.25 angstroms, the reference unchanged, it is 5785.5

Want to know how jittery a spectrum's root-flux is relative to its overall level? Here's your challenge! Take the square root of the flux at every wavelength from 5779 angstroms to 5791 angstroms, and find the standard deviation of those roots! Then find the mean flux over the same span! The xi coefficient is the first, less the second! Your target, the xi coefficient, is -7.20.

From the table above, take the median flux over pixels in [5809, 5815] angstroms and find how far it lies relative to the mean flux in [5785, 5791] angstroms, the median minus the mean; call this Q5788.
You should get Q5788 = 0.9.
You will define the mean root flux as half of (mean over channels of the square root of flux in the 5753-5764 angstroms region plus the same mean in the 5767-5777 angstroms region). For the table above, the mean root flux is 2.72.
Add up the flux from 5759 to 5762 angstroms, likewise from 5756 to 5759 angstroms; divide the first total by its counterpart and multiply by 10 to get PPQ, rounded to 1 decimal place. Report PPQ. 10.0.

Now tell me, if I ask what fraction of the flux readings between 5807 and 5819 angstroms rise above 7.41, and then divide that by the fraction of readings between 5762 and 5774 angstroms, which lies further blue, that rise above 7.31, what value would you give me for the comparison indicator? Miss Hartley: 1.0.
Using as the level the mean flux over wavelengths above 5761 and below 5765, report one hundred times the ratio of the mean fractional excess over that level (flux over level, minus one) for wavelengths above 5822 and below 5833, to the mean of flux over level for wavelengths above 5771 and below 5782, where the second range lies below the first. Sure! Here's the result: -2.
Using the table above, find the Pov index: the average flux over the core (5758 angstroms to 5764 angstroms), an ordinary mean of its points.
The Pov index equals 7.41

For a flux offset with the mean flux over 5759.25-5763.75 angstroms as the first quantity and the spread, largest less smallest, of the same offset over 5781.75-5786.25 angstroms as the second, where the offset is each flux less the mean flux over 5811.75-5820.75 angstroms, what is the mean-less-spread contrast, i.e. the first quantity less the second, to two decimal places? -0.54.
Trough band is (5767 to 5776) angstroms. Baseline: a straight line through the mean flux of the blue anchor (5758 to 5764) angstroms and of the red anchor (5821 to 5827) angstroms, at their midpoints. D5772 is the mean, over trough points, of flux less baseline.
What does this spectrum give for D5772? 0.1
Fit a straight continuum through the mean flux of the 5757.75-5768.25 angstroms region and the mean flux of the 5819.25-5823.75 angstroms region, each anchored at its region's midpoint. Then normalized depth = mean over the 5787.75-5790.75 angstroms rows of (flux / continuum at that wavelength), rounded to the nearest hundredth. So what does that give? 0.98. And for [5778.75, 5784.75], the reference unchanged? 0.97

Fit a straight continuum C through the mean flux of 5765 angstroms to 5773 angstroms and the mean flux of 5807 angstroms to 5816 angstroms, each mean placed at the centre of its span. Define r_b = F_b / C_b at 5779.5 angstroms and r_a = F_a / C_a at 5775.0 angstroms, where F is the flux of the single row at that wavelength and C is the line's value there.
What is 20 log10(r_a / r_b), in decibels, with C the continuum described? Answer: 0.24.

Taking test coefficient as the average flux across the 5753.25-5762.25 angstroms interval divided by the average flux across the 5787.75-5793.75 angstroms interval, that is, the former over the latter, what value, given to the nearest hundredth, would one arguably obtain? 1.01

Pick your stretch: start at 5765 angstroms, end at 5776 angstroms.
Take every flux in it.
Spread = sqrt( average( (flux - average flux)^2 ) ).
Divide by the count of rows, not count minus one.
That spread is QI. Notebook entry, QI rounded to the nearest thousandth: 0.030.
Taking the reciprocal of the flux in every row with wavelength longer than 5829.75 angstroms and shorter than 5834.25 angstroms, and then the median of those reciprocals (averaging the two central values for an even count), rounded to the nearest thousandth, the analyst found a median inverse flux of 0.137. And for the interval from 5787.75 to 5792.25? 0.137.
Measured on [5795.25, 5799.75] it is 0.133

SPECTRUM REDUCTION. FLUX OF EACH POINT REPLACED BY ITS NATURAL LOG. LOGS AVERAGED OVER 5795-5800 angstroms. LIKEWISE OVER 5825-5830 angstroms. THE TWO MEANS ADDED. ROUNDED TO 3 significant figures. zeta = 4.01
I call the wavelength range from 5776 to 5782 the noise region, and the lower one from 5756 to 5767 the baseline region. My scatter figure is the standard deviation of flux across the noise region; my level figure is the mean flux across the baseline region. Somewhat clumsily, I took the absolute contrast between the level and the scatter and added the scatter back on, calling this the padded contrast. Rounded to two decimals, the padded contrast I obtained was 7.41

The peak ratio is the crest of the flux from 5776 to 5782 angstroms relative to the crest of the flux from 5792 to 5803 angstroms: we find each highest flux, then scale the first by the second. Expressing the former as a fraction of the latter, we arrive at 0.96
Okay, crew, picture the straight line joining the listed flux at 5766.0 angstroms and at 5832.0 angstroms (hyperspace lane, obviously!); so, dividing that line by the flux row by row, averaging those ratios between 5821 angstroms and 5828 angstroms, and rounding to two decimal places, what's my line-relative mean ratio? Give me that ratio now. 1.00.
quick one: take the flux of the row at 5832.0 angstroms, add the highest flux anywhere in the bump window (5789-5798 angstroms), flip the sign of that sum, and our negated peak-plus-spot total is -14.8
